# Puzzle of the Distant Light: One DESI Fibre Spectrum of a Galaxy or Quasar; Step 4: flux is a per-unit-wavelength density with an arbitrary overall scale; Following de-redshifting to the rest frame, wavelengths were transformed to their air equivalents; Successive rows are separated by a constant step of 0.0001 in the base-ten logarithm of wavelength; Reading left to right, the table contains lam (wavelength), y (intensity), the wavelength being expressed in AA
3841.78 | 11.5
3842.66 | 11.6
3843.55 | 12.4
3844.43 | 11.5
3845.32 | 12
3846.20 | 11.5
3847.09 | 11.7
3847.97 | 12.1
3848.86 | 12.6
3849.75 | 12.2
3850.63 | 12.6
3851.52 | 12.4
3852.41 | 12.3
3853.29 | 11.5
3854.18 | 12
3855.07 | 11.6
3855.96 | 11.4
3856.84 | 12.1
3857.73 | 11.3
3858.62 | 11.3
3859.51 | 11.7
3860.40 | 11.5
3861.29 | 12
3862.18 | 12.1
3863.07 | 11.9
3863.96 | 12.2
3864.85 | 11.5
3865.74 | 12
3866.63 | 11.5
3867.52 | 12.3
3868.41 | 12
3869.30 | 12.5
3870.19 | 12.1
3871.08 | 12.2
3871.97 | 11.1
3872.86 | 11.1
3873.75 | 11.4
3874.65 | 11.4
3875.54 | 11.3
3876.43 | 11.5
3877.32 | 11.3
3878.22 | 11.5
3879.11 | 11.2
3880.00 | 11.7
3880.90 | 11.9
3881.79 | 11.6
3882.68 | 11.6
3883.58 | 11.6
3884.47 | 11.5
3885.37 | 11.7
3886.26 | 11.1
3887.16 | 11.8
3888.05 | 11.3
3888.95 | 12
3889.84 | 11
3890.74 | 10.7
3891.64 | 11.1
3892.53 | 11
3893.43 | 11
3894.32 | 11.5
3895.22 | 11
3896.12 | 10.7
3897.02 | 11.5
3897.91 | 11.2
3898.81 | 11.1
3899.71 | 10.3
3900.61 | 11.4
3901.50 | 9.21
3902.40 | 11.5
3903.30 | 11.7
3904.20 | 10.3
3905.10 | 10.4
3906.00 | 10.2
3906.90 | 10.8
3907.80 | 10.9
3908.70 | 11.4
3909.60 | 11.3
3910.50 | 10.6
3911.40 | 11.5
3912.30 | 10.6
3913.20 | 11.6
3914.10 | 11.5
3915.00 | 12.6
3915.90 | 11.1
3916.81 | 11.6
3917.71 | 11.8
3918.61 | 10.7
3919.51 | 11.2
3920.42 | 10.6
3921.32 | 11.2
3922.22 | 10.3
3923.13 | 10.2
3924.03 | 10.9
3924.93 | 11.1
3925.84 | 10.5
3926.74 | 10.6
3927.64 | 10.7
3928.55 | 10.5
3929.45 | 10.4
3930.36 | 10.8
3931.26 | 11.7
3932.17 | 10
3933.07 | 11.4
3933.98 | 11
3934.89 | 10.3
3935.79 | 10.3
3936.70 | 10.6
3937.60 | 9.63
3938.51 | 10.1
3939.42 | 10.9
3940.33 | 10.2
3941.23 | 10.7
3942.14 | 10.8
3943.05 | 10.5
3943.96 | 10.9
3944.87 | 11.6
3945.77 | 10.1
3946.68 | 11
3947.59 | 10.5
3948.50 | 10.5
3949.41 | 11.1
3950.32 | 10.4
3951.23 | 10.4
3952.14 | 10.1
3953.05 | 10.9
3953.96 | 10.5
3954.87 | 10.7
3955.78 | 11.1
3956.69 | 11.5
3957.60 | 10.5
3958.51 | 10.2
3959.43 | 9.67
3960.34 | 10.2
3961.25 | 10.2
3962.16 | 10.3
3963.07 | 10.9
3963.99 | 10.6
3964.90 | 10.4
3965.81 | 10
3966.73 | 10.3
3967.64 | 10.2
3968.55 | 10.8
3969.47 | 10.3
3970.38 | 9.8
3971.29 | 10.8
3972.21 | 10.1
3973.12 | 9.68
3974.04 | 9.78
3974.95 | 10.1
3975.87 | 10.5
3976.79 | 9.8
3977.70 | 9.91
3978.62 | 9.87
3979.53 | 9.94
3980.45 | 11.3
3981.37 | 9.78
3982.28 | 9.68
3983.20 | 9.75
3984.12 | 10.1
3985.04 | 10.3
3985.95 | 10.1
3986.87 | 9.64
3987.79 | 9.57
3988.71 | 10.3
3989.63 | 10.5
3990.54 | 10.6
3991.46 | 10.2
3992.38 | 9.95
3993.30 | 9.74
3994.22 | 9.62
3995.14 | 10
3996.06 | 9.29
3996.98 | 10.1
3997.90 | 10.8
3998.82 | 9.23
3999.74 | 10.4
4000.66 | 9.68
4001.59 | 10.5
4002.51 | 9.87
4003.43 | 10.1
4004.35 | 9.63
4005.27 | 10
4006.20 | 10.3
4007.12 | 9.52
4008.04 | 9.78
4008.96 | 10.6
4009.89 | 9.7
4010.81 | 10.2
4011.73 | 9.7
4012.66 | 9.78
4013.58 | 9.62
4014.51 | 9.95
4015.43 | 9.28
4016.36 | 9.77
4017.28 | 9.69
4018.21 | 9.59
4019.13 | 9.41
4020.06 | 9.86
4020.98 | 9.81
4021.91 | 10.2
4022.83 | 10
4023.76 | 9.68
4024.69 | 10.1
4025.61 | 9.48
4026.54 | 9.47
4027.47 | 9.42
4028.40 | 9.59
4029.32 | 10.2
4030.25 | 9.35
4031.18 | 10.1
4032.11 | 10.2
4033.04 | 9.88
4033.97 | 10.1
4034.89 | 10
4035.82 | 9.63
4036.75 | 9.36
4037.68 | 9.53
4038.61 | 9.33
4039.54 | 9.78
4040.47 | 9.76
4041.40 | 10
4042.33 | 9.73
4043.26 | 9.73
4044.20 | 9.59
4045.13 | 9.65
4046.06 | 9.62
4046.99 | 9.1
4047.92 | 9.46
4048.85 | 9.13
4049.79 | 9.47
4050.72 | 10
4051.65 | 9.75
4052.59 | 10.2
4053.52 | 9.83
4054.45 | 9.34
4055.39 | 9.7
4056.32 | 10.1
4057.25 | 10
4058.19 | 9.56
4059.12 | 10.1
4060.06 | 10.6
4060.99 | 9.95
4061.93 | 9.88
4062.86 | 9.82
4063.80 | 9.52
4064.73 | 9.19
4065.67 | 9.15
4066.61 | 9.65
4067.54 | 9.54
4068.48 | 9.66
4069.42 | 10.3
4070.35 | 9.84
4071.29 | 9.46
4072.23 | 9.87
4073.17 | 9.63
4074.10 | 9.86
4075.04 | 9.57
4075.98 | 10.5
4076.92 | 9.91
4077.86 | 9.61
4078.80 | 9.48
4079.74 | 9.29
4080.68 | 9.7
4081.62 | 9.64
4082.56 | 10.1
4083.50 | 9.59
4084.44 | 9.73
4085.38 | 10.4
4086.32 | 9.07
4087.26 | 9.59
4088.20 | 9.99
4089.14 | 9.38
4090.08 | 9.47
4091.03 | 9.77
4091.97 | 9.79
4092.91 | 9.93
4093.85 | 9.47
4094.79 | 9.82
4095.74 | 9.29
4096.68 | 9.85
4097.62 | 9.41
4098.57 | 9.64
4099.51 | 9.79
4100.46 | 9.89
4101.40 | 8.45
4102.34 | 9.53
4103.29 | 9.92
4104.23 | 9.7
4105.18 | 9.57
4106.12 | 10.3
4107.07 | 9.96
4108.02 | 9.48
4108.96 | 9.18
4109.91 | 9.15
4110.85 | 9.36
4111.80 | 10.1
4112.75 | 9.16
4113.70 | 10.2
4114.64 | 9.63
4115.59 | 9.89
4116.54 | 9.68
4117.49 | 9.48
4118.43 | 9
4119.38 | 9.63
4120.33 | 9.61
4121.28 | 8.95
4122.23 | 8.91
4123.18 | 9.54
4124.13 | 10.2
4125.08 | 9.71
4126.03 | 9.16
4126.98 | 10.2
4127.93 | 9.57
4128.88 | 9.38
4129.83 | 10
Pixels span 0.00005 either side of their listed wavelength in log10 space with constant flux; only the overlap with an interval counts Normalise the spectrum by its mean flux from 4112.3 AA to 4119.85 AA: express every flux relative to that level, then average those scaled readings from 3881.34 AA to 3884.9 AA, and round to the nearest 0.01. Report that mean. 1.21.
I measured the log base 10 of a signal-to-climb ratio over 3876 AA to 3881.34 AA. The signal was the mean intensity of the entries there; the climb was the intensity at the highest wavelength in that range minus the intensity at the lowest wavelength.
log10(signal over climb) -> 1.46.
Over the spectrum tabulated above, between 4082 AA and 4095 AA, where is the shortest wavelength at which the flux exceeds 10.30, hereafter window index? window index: 4085.38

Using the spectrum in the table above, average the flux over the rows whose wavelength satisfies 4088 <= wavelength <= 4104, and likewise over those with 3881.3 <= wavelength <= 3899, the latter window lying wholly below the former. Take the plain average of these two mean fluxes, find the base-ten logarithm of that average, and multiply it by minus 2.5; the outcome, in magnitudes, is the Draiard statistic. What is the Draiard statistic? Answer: -2.55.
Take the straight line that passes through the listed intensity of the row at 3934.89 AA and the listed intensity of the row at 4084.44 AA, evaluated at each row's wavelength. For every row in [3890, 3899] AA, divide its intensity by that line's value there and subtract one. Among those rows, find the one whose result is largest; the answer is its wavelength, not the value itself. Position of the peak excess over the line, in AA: 3897.02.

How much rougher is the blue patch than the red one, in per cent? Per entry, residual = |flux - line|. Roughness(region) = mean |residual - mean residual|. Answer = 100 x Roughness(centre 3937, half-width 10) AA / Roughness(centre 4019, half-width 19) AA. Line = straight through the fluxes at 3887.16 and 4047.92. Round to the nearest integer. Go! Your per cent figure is 224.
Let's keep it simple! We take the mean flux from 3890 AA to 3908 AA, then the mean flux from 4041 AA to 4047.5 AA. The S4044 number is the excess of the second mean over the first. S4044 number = -1.2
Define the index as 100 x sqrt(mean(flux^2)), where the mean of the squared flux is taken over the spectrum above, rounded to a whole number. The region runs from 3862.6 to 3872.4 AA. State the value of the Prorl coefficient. 1194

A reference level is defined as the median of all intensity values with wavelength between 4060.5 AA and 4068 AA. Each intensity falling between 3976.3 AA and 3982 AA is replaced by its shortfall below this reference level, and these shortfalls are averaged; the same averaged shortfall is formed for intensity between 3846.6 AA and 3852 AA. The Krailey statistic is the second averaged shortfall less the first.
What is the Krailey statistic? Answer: -2.2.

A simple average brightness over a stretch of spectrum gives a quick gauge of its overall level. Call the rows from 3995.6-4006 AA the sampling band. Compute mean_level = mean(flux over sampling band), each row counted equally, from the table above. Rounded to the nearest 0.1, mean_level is 10.0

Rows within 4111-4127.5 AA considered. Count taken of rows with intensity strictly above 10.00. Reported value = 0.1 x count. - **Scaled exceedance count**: 0.40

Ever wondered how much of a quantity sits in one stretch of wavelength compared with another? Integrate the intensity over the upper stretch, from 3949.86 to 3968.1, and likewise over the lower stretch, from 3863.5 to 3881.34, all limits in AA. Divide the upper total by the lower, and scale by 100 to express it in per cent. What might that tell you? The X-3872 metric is 91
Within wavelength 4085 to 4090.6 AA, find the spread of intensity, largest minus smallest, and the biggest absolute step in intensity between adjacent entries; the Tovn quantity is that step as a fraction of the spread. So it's 1.00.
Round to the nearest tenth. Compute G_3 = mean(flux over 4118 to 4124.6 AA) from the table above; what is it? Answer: 9.4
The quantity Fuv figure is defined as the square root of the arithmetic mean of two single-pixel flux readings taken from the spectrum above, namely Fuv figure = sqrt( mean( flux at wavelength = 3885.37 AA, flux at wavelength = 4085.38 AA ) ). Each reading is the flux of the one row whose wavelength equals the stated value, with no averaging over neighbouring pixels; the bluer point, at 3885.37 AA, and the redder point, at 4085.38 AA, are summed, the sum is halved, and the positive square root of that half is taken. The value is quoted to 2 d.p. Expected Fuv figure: 3.32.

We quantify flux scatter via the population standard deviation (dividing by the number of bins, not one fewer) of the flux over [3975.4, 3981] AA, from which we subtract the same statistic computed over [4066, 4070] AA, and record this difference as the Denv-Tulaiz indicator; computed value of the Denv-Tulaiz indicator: 0.24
